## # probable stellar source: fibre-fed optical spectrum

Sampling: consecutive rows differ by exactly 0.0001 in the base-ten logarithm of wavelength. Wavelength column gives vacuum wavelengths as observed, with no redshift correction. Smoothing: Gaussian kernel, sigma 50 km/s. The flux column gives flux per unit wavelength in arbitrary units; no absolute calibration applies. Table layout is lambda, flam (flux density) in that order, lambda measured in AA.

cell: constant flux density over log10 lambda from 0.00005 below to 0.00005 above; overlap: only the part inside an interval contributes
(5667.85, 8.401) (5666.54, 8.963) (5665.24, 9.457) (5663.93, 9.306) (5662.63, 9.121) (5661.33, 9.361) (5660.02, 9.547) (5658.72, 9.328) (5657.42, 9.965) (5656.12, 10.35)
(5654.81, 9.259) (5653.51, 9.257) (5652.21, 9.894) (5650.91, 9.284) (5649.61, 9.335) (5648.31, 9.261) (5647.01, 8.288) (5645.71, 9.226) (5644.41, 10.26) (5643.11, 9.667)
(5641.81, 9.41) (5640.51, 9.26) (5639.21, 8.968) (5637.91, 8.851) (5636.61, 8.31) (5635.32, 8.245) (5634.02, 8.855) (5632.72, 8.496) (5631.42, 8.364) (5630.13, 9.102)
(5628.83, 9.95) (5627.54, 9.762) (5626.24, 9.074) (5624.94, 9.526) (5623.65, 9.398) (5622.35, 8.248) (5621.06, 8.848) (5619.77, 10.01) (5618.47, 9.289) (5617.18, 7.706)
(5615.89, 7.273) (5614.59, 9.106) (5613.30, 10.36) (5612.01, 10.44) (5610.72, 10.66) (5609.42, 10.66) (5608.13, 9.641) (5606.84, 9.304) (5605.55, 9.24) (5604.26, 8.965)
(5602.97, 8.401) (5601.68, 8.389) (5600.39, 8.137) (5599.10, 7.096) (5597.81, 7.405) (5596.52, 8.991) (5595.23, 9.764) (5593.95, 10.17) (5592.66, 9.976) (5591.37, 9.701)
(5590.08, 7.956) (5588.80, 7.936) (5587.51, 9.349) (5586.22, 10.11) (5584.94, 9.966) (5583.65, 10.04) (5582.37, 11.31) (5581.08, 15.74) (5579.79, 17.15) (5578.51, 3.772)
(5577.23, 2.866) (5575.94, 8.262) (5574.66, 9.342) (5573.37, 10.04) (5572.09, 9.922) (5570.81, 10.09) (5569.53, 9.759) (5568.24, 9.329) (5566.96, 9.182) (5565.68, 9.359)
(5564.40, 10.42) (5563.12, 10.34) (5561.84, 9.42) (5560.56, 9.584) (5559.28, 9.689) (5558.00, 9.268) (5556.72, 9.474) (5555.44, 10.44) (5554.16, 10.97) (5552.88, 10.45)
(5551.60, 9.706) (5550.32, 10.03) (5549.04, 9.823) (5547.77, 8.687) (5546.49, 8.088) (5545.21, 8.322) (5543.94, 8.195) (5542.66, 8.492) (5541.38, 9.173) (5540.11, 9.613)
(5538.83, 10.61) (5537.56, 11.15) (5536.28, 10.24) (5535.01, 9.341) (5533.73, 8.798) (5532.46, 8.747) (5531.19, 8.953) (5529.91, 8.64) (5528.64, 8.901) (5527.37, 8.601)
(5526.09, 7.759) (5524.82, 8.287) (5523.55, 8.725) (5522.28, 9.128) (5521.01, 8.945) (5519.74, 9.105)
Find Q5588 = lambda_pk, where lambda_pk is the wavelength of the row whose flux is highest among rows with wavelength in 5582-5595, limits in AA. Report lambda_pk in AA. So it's 5582.37 AA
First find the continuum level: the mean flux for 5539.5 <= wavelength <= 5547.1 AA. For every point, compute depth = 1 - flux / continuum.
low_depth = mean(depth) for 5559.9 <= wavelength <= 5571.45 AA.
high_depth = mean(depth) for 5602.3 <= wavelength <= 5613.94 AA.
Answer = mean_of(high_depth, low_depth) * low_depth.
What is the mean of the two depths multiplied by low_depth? 0.016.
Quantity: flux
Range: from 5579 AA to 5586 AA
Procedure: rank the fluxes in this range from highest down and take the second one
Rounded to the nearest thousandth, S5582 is 15.740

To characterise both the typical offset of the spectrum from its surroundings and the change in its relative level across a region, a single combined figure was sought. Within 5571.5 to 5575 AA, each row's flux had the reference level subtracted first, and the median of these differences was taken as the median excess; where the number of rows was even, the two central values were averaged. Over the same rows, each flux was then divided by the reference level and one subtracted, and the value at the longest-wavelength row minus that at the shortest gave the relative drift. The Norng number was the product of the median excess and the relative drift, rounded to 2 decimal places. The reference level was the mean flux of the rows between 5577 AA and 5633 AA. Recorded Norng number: -0.04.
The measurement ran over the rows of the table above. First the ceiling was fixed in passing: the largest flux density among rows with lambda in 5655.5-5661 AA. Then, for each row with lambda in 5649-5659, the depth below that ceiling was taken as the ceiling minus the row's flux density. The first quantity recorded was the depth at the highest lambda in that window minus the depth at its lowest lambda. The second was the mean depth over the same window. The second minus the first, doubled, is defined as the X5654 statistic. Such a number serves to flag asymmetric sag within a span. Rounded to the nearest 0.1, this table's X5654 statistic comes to 1.5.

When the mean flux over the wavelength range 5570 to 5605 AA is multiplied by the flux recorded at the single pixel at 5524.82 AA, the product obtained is 77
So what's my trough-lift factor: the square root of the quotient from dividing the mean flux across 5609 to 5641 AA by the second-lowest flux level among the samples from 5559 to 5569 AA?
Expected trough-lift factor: 0.99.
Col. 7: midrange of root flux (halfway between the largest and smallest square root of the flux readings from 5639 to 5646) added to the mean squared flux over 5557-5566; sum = 98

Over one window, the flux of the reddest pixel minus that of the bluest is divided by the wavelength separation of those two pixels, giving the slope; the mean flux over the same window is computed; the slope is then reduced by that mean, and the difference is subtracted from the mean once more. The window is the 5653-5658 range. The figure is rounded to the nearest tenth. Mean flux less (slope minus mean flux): 19.2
